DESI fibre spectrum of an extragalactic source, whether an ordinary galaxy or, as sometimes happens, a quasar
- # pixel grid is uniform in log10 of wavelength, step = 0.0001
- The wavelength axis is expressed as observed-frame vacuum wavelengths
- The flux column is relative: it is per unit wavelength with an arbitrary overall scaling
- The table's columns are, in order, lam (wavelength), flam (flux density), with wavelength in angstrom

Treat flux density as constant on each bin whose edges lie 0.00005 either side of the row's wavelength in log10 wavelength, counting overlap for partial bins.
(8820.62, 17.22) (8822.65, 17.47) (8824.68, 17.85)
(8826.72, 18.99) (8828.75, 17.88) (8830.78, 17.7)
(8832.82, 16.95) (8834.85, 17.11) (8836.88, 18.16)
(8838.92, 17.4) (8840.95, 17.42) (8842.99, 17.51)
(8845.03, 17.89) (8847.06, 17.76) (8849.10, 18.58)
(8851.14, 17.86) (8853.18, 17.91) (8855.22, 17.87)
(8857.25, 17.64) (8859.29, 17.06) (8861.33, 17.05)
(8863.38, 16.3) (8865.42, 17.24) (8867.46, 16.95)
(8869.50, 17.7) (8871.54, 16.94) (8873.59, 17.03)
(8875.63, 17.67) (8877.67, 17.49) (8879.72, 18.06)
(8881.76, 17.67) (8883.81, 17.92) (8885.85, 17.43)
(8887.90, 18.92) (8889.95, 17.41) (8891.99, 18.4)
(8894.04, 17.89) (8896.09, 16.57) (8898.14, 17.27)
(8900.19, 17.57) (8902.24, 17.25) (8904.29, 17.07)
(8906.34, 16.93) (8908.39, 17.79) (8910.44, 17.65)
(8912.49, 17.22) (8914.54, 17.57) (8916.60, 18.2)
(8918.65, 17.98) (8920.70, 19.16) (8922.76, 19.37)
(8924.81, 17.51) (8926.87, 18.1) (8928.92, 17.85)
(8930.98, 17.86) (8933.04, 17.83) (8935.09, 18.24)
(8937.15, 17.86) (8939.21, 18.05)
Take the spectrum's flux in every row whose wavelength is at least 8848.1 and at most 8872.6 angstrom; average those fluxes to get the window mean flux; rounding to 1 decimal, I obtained 17.4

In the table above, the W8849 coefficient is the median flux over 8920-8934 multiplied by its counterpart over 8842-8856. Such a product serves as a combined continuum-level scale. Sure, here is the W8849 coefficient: 319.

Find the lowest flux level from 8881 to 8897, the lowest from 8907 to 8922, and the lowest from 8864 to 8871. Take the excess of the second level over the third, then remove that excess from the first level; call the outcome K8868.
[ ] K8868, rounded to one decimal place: 16.3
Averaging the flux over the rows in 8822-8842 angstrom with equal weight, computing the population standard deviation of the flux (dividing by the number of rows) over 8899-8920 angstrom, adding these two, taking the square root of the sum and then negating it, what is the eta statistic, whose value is -4.25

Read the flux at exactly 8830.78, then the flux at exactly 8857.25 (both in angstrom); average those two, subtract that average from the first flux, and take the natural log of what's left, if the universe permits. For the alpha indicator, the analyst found -3.5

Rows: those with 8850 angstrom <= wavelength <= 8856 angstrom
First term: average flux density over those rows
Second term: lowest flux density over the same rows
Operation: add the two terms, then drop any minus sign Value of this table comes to 35.7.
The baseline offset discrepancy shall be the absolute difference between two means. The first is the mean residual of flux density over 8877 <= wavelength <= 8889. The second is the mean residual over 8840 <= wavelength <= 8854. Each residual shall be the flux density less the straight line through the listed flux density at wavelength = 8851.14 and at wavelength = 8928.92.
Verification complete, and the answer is 0.1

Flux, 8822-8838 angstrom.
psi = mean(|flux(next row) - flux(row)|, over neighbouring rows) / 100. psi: 0.0068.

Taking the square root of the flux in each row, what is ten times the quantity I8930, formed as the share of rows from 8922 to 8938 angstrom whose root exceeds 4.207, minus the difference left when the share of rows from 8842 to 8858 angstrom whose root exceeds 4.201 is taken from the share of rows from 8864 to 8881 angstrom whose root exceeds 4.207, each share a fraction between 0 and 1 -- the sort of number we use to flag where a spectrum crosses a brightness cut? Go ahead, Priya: 14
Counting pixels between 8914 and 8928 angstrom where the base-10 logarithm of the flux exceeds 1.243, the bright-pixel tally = 7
